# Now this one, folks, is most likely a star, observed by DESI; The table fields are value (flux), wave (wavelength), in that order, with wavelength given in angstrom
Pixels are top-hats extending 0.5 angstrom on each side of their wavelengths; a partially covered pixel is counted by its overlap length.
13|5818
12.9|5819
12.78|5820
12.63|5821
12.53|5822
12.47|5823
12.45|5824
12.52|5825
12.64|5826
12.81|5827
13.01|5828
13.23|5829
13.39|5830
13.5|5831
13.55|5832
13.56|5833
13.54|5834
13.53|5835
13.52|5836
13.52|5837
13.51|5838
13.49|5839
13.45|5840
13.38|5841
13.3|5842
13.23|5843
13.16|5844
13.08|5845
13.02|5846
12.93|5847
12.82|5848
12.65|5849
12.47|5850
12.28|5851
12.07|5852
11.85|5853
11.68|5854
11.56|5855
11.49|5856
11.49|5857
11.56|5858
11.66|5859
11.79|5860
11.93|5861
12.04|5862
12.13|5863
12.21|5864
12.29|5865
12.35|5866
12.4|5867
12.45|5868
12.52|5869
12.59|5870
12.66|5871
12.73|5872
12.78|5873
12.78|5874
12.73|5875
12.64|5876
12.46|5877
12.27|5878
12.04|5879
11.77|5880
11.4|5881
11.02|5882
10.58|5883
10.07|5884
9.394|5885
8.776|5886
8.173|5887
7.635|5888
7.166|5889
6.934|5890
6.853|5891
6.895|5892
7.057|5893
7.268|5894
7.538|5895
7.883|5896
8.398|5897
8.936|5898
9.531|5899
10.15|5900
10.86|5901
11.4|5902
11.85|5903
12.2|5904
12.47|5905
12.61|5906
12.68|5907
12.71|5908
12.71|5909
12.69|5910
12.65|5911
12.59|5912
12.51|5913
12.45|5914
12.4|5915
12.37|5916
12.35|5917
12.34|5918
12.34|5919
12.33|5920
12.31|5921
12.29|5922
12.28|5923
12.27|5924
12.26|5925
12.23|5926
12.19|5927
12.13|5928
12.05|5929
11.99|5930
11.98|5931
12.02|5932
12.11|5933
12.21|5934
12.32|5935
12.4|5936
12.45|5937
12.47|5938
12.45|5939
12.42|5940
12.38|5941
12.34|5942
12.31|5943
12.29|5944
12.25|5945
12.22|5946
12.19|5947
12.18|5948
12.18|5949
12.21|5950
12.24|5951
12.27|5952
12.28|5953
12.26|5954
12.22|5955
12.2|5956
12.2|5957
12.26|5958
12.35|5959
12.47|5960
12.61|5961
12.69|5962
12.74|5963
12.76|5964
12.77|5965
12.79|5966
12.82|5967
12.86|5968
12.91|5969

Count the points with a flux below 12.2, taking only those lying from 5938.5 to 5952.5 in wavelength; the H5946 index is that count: 3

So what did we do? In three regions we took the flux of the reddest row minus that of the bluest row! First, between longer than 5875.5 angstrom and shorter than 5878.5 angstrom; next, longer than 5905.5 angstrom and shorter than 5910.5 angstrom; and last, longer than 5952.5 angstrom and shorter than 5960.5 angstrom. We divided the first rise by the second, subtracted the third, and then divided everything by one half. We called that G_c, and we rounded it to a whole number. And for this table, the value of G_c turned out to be -10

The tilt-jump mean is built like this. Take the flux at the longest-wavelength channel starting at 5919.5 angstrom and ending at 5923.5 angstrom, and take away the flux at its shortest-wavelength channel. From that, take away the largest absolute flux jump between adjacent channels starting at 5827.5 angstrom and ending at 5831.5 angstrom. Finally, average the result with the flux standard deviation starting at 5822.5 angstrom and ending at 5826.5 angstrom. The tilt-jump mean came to -0.1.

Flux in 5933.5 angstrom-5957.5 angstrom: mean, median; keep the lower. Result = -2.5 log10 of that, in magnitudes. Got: -2.72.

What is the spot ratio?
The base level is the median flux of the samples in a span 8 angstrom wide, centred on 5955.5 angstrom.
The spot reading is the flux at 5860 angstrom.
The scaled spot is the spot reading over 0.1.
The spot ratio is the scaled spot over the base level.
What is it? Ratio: 9.6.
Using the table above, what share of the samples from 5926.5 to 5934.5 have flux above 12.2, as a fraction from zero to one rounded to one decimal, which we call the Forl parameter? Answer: 0.1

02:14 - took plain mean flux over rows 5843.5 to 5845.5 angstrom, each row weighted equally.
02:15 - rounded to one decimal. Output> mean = 13.1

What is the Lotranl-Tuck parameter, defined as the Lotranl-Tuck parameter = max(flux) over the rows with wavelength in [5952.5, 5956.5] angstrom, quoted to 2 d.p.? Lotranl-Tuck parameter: 12.28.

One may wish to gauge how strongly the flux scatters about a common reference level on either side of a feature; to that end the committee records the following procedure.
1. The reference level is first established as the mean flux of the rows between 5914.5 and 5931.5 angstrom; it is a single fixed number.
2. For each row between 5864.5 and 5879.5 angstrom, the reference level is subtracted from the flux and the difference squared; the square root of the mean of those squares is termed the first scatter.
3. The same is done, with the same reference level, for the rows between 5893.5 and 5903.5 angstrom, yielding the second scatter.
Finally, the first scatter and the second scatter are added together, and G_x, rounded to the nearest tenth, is 3.6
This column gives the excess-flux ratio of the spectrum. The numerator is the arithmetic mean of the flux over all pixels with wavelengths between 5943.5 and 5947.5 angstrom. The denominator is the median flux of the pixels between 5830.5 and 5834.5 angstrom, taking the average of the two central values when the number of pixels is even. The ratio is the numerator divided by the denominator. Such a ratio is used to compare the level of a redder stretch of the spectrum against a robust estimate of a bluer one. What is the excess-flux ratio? 0.90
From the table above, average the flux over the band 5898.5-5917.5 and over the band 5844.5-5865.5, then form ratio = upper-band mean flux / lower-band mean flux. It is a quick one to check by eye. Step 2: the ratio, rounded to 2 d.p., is 0.99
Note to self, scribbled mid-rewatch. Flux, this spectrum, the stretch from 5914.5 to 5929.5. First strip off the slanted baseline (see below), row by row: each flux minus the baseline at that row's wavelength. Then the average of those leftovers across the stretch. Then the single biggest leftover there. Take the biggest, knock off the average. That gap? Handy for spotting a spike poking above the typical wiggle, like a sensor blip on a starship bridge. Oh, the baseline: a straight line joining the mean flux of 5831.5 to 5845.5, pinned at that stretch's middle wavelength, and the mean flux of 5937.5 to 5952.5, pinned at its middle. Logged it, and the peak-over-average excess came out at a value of 0.1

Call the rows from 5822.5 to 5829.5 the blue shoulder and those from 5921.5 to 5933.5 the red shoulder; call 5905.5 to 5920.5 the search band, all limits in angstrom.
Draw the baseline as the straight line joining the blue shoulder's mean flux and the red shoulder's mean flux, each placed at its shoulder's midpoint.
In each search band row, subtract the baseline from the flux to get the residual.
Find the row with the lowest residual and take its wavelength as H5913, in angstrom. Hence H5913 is 5918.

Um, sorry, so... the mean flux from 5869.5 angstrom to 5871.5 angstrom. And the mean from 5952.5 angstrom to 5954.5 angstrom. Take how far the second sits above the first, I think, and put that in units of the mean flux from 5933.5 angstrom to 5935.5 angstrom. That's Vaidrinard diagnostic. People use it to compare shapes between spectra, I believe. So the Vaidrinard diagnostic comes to -0.03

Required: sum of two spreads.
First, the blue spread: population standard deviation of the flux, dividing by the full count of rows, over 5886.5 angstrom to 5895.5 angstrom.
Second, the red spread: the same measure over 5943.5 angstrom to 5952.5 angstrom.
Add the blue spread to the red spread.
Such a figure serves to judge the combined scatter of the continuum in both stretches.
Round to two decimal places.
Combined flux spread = 0.45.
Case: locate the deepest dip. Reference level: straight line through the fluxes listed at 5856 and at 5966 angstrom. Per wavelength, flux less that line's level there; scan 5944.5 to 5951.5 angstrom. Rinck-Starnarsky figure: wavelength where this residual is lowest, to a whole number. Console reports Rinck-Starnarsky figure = 5949 angstrom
